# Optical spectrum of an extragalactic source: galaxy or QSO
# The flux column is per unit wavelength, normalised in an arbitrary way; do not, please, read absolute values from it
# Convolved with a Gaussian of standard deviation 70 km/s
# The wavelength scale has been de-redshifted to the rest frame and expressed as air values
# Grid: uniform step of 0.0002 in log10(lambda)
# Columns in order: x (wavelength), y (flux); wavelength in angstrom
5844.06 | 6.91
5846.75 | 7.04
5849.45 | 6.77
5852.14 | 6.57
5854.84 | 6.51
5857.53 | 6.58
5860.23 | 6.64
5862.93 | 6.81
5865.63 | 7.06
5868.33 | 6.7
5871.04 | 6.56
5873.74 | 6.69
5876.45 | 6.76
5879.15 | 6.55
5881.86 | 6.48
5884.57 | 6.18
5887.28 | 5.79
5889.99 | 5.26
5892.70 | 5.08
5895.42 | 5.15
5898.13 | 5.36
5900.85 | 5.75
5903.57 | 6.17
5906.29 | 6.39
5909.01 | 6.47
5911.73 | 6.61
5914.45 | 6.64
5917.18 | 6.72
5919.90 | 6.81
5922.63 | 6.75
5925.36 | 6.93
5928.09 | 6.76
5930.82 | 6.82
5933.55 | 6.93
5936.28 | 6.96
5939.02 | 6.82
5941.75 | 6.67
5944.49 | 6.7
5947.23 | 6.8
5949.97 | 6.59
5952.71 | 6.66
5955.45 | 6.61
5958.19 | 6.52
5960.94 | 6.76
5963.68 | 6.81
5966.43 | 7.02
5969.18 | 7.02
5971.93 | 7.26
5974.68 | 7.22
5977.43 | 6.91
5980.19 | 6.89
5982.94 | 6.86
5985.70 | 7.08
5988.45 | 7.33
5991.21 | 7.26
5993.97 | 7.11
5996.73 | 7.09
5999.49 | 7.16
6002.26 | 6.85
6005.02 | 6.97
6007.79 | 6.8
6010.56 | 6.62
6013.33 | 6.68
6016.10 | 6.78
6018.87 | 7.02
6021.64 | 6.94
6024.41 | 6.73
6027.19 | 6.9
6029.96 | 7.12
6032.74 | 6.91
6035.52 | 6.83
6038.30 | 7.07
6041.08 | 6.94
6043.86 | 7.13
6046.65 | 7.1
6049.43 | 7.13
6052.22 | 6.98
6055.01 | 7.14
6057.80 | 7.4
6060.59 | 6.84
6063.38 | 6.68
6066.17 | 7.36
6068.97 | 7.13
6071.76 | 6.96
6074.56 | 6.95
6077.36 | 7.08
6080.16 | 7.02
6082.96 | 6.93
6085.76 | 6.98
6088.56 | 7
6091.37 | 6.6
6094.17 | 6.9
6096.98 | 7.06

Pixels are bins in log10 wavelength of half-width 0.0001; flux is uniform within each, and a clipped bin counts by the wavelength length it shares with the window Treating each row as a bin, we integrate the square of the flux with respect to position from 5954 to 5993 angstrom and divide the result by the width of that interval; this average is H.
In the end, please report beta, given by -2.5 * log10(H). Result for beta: -4.22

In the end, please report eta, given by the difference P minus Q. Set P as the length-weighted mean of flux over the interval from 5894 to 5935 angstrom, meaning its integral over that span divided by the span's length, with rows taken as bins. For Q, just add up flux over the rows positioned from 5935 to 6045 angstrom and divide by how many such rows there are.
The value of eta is -0.5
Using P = 6.4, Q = 6.91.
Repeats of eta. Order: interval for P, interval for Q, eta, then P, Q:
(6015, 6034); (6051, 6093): -0.1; 6.9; 7.00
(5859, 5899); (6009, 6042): -0.7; 6.2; 6.88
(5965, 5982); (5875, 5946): 0.7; 7.0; 6.37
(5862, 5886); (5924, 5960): -0.1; 6.6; 6.75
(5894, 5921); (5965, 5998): -0.9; 6.2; 7.09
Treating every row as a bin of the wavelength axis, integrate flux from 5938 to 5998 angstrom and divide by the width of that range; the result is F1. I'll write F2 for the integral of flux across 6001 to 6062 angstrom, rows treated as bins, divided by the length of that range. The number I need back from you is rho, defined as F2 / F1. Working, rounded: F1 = 6.91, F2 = 6.95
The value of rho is 1.01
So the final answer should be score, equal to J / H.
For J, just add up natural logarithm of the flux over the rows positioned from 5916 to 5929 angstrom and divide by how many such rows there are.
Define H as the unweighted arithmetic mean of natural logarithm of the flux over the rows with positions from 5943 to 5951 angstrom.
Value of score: 1.01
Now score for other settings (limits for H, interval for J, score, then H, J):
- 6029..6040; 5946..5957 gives 0.98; 1.94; 1.90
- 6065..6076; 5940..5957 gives 0.97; 1.96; 1.90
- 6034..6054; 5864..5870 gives 0.99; 1.95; 1.93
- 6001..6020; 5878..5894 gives 0.92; 1.92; 1.77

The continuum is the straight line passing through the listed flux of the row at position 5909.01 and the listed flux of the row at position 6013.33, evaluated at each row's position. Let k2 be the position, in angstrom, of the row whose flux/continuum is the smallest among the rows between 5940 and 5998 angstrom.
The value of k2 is 5958.19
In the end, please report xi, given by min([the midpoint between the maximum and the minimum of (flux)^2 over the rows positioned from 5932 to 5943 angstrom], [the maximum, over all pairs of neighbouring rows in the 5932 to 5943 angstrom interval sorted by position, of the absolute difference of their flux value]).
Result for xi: 0.150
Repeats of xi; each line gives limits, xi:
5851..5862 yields 0.070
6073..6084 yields 0.130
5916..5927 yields 0.180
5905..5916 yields 0.140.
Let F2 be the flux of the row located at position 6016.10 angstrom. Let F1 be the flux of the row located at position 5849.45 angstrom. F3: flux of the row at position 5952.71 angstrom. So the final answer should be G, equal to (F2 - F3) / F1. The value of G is 0.02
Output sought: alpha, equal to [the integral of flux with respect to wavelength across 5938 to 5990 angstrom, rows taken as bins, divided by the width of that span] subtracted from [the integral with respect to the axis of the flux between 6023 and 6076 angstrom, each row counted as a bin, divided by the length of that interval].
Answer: 0.1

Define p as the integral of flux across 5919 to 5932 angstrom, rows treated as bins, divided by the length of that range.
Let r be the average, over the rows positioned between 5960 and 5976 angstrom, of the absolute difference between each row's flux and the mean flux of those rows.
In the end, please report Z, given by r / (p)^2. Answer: 0.0033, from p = 6.81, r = 0.153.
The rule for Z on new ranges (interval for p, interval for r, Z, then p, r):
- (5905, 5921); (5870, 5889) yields 0.0058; 6.61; 0.254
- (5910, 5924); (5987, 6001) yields 0.0019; 6.70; 0.084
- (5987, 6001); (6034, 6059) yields 0.0022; 7.19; 0.111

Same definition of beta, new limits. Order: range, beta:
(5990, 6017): -4.21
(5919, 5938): -4.18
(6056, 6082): -4.24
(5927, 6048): -4.20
